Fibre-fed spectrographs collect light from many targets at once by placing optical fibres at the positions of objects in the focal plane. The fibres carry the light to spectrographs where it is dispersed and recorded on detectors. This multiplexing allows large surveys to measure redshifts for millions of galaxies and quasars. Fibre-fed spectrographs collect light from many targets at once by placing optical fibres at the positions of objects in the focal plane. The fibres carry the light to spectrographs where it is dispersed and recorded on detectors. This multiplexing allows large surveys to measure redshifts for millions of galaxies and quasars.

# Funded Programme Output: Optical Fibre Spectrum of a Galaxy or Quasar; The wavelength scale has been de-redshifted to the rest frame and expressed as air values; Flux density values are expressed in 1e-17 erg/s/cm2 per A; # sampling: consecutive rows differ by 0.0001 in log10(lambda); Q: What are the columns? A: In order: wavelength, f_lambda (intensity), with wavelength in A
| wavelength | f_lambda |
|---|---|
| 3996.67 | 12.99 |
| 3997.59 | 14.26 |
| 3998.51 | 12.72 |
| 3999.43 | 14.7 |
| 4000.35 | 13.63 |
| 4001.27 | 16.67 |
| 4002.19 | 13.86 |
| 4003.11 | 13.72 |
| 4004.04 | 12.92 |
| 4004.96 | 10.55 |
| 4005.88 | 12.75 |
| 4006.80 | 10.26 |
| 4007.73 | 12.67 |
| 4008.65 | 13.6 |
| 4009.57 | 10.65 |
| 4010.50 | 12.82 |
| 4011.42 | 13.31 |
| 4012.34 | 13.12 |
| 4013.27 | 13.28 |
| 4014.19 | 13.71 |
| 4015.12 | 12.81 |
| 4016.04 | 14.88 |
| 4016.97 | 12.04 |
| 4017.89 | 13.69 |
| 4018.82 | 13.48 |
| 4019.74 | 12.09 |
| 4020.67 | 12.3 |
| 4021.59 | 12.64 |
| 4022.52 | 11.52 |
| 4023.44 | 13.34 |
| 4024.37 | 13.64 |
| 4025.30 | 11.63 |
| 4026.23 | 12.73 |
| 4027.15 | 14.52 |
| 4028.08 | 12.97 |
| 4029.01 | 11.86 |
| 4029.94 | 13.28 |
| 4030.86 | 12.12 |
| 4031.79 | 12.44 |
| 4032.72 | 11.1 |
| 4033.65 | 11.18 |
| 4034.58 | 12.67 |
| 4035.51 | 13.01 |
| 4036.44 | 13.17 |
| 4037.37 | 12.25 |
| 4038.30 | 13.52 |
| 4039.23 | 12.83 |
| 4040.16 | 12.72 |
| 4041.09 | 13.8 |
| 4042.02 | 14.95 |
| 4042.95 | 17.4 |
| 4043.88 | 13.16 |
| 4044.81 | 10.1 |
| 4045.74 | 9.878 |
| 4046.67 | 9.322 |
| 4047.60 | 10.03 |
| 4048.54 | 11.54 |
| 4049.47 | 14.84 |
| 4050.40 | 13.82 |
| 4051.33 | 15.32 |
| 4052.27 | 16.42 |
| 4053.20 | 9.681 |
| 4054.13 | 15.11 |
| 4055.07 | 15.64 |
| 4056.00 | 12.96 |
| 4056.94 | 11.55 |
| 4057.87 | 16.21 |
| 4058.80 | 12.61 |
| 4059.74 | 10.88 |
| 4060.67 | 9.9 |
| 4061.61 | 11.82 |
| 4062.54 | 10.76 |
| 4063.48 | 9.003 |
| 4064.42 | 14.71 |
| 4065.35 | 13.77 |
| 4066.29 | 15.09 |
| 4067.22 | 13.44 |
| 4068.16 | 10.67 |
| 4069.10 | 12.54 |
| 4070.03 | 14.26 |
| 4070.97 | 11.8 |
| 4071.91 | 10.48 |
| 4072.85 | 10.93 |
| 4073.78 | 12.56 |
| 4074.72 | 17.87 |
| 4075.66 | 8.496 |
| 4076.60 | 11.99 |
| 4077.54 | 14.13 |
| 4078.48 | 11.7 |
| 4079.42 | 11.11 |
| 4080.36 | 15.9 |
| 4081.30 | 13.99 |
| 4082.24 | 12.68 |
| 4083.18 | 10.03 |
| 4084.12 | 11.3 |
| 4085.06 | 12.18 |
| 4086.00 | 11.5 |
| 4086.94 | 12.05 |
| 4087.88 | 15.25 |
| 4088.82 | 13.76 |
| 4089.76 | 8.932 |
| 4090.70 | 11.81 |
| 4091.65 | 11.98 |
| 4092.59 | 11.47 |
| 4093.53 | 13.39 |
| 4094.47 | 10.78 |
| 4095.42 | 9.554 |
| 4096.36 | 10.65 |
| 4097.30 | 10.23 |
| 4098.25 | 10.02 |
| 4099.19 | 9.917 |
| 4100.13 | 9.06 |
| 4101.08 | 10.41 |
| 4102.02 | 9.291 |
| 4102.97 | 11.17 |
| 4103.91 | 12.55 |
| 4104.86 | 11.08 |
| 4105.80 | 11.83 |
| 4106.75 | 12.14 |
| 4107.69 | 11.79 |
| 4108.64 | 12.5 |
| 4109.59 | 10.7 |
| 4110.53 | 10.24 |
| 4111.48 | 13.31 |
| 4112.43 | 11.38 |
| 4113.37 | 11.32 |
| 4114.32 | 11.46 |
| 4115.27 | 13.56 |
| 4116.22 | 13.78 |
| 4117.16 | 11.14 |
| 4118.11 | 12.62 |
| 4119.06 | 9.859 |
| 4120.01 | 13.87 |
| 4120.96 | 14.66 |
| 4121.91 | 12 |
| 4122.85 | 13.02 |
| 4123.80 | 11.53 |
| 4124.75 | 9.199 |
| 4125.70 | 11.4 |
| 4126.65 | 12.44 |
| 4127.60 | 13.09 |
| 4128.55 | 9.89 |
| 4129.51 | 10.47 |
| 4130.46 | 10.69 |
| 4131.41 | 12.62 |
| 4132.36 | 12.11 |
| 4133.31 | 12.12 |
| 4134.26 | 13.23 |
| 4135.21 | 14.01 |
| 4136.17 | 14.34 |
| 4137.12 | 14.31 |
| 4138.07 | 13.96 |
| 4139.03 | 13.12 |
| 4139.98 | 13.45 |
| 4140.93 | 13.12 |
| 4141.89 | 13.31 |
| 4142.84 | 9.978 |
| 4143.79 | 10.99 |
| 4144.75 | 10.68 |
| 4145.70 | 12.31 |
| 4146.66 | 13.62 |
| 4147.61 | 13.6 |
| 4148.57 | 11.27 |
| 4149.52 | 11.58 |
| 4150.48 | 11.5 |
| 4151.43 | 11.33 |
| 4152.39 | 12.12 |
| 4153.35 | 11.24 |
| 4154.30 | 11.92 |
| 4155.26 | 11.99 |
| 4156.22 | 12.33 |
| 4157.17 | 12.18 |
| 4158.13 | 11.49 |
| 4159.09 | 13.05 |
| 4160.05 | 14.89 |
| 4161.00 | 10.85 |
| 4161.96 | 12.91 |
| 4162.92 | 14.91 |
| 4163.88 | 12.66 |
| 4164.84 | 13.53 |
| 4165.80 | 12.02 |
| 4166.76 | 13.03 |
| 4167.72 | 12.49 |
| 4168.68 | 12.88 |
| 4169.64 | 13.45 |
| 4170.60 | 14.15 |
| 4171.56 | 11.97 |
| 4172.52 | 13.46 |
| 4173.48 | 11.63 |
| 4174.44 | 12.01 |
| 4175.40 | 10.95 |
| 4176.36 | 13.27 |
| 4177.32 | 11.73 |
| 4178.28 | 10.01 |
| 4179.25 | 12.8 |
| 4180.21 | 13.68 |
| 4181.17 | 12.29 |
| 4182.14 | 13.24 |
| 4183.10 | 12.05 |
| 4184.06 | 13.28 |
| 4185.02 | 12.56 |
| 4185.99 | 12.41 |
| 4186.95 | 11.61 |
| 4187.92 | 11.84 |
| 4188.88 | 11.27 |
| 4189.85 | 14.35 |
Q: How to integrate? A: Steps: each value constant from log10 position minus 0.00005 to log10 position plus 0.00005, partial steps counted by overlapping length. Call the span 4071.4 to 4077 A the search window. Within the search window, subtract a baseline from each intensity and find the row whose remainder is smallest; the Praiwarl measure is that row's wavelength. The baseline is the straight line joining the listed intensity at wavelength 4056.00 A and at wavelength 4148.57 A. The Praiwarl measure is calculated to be 4075.66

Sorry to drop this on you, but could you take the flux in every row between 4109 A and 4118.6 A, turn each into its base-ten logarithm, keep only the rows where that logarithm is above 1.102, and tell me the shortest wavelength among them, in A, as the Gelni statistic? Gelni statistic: 4111.48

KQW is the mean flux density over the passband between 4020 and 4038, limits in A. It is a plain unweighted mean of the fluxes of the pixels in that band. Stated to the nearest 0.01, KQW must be 12.55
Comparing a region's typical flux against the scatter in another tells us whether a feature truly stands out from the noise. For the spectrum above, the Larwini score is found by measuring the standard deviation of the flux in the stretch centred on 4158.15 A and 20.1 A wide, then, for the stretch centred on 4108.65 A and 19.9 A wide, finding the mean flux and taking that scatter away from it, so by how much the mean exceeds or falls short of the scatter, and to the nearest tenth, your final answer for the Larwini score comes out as 10.4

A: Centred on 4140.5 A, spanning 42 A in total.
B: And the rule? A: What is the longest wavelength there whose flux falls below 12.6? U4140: 4161.00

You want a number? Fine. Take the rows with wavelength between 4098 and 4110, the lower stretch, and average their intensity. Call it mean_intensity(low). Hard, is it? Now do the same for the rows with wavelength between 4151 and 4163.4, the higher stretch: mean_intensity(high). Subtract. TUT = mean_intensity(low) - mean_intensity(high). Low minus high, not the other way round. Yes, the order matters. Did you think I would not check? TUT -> -1.4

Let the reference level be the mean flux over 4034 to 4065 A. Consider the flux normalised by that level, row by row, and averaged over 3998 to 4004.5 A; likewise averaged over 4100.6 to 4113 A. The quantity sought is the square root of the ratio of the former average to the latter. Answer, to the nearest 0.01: 1.11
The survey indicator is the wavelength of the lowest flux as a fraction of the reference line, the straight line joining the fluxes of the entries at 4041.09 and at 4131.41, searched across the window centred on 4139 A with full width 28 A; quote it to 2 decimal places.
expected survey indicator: 4128.55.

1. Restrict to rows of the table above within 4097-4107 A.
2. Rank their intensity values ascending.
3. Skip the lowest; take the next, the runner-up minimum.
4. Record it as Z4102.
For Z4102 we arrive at 9.291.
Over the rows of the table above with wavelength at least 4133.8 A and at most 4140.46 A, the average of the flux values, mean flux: 13.8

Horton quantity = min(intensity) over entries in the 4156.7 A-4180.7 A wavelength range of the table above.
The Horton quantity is 10.01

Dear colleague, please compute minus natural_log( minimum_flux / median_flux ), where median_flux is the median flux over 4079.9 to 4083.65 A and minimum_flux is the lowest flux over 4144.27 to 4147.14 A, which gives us 0.22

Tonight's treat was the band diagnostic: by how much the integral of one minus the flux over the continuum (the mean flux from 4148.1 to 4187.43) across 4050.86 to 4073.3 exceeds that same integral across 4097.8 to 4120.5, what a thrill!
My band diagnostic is -2.3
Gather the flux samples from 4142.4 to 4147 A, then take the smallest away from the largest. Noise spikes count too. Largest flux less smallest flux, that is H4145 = 3.6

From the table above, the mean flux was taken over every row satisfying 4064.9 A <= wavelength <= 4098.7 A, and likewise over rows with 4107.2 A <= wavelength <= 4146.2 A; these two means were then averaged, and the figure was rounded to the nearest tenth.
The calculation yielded 12.2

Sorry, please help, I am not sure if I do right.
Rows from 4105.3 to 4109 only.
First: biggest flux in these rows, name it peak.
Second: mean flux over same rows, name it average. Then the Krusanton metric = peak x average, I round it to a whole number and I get 151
